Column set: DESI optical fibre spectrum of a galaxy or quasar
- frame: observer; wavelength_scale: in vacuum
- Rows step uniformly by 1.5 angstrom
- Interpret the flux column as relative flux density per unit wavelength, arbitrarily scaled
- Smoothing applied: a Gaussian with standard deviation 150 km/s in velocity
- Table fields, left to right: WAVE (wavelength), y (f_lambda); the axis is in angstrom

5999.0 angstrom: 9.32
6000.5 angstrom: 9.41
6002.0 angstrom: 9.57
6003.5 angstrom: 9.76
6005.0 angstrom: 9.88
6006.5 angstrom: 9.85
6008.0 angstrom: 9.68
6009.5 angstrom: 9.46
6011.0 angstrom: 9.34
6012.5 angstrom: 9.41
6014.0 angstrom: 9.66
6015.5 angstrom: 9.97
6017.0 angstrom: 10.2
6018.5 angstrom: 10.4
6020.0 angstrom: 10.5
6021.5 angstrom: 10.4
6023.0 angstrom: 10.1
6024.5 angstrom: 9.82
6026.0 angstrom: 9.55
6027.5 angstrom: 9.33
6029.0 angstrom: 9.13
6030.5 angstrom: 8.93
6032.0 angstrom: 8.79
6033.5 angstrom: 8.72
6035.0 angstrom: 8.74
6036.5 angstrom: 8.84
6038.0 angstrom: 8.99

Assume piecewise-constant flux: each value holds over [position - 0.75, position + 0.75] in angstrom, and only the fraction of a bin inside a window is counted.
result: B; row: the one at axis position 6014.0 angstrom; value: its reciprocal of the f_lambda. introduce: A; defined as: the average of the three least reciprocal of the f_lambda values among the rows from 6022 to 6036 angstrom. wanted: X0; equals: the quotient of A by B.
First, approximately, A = 0.102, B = 0.104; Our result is 0.98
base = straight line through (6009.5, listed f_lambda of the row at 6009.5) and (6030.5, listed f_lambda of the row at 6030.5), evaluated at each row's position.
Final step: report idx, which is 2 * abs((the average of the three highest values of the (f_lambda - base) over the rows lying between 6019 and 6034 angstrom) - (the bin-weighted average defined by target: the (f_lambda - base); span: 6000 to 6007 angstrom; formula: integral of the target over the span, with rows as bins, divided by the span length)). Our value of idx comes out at 2.2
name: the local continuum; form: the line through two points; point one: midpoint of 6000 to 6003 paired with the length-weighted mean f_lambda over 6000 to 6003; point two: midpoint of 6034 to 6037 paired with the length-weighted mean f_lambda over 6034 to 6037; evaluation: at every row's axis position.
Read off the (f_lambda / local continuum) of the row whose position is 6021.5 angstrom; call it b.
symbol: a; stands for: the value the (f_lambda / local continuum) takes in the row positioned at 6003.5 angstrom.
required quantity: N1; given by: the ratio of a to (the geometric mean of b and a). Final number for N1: 0.95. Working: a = 1.03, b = 1.14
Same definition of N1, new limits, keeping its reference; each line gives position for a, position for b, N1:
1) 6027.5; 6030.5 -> 1.02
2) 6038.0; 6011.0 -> 1.01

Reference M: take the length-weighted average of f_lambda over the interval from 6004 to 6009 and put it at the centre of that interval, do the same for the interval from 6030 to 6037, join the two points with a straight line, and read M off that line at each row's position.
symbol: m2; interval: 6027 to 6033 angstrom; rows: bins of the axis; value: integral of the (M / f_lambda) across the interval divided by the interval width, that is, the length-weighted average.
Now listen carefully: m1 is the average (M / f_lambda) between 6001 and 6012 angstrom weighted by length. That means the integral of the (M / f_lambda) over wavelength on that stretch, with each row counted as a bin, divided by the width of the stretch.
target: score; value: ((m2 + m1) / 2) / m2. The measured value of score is 1.01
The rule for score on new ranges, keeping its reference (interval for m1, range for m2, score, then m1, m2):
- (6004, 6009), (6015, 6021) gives 1.05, 1.00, 0.91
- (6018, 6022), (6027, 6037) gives 0.95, 0.89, 0.99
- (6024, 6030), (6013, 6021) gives 1.02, 0.96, 0.93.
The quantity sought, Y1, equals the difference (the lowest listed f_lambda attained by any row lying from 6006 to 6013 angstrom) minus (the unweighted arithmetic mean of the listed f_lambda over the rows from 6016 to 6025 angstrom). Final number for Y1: -0.9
